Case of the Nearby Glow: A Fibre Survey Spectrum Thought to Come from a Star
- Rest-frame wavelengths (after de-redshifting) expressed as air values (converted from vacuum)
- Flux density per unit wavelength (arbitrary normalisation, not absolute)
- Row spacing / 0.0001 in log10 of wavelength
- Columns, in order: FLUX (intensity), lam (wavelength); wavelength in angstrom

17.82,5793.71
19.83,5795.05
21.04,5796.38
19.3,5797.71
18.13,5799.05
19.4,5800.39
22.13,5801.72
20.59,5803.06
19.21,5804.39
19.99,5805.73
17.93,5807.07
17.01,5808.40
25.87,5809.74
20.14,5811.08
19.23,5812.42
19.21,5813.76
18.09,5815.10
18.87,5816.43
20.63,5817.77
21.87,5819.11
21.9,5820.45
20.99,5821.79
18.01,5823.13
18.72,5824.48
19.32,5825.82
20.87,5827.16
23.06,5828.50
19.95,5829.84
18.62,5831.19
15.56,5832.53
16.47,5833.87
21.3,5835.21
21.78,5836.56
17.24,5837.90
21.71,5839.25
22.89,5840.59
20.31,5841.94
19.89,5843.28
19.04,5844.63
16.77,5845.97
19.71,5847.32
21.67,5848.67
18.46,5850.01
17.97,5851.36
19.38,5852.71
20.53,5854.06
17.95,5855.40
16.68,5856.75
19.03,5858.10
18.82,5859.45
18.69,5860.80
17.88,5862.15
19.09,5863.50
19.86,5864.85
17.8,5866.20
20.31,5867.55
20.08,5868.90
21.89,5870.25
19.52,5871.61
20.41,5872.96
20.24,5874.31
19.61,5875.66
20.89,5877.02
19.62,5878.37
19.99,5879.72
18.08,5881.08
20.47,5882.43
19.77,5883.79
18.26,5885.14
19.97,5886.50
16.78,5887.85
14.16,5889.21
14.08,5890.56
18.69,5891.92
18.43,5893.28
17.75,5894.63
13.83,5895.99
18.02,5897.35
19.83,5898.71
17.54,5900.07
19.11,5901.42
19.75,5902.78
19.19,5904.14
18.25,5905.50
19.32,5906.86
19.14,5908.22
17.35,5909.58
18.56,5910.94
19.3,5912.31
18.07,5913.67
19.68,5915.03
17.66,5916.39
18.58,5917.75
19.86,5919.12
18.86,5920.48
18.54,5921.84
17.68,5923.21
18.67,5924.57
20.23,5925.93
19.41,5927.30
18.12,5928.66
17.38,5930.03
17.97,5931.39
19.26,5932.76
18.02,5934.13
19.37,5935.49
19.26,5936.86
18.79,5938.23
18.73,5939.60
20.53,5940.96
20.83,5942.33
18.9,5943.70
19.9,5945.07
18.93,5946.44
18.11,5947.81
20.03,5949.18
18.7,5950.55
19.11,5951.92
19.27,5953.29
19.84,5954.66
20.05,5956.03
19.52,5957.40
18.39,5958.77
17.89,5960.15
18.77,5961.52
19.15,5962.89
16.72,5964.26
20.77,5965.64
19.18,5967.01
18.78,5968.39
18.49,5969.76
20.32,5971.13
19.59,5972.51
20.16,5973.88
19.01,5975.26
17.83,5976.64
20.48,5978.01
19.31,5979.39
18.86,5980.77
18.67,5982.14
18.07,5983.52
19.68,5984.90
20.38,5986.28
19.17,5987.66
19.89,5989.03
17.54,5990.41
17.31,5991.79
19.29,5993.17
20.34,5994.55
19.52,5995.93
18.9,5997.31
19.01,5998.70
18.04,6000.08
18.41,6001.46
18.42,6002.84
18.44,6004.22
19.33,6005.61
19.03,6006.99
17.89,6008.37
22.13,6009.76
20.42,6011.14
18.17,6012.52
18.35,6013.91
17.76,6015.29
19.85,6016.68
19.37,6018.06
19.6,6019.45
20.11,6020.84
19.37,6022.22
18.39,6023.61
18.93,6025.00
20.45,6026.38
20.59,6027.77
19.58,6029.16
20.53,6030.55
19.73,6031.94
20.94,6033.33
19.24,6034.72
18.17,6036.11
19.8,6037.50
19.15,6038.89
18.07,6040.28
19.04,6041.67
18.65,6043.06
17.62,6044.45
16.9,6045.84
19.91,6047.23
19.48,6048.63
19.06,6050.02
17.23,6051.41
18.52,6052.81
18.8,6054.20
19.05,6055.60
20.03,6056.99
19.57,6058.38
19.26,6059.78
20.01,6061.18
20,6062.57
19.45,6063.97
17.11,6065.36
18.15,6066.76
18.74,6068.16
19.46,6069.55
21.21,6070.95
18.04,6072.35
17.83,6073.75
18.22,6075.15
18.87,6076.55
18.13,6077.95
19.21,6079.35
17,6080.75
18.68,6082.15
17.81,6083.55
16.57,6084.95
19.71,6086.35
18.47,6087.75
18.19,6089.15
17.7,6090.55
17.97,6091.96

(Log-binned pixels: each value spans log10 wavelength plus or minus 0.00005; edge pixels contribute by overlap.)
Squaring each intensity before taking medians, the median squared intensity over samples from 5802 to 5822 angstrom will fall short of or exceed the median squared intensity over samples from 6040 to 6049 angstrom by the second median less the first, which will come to -52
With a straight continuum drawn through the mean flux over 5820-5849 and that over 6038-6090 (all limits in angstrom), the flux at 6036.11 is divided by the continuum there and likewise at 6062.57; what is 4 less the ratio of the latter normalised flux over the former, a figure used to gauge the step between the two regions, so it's 2.89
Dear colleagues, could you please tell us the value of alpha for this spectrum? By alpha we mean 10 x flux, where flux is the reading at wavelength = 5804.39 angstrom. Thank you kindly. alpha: 192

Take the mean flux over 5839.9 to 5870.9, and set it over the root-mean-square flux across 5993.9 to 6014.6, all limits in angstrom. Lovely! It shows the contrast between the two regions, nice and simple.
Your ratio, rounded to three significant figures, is 1.01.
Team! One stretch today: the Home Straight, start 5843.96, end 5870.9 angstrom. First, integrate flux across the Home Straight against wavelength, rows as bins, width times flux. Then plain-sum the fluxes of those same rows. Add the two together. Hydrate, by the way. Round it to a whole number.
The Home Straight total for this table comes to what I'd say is 896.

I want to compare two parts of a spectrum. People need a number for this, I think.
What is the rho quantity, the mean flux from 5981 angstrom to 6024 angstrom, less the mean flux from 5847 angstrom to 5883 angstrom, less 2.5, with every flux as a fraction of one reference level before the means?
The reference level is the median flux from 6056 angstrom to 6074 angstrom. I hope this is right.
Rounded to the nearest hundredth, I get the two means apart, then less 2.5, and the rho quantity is -2.52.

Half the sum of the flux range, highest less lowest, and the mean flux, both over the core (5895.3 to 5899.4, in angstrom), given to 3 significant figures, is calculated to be 11.6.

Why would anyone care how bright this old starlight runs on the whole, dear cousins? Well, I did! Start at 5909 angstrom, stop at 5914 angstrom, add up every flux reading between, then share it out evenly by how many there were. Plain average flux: 18.3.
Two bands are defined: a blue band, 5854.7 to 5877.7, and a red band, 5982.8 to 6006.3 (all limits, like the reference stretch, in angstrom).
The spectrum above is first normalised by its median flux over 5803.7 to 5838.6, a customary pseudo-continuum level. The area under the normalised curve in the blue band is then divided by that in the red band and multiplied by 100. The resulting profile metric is 100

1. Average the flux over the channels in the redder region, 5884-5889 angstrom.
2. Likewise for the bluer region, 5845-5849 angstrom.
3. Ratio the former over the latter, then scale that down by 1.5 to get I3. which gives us 0.63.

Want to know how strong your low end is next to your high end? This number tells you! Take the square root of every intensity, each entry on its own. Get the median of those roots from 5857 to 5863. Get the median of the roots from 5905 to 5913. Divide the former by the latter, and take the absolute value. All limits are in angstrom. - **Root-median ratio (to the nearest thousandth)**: 0.998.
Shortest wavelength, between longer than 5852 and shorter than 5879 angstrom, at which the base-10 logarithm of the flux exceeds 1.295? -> 5854.06 angstrom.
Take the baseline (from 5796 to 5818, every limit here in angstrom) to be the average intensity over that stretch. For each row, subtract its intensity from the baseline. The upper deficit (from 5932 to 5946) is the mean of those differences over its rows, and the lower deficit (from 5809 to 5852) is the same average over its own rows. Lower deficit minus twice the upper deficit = -1.0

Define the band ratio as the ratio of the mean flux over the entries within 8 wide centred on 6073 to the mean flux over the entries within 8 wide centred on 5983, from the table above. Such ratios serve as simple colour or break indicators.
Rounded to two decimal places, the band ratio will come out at 0.99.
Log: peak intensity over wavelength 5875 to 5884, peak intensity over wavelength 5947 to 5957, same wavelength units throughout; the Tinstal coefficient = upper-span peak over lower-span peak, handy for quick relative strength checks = 0.96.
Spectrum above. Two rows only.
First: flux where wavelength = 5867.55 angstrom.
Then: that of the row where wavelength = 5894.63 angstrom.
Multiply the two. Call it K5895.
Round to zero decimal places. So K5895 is 361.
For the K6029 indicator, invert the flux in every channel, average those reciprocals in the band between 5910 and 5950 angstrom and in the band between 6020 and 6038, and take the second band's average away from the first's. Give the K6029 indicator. 0.0020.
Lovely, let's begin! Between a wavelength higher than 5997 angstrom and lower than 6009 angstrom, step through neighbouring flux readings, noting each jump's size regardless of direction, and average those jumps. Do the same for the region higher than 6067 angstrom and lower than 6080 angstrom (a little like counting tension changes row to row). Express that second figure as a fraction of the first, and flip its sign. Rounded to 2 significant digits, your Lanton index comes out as -2.3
